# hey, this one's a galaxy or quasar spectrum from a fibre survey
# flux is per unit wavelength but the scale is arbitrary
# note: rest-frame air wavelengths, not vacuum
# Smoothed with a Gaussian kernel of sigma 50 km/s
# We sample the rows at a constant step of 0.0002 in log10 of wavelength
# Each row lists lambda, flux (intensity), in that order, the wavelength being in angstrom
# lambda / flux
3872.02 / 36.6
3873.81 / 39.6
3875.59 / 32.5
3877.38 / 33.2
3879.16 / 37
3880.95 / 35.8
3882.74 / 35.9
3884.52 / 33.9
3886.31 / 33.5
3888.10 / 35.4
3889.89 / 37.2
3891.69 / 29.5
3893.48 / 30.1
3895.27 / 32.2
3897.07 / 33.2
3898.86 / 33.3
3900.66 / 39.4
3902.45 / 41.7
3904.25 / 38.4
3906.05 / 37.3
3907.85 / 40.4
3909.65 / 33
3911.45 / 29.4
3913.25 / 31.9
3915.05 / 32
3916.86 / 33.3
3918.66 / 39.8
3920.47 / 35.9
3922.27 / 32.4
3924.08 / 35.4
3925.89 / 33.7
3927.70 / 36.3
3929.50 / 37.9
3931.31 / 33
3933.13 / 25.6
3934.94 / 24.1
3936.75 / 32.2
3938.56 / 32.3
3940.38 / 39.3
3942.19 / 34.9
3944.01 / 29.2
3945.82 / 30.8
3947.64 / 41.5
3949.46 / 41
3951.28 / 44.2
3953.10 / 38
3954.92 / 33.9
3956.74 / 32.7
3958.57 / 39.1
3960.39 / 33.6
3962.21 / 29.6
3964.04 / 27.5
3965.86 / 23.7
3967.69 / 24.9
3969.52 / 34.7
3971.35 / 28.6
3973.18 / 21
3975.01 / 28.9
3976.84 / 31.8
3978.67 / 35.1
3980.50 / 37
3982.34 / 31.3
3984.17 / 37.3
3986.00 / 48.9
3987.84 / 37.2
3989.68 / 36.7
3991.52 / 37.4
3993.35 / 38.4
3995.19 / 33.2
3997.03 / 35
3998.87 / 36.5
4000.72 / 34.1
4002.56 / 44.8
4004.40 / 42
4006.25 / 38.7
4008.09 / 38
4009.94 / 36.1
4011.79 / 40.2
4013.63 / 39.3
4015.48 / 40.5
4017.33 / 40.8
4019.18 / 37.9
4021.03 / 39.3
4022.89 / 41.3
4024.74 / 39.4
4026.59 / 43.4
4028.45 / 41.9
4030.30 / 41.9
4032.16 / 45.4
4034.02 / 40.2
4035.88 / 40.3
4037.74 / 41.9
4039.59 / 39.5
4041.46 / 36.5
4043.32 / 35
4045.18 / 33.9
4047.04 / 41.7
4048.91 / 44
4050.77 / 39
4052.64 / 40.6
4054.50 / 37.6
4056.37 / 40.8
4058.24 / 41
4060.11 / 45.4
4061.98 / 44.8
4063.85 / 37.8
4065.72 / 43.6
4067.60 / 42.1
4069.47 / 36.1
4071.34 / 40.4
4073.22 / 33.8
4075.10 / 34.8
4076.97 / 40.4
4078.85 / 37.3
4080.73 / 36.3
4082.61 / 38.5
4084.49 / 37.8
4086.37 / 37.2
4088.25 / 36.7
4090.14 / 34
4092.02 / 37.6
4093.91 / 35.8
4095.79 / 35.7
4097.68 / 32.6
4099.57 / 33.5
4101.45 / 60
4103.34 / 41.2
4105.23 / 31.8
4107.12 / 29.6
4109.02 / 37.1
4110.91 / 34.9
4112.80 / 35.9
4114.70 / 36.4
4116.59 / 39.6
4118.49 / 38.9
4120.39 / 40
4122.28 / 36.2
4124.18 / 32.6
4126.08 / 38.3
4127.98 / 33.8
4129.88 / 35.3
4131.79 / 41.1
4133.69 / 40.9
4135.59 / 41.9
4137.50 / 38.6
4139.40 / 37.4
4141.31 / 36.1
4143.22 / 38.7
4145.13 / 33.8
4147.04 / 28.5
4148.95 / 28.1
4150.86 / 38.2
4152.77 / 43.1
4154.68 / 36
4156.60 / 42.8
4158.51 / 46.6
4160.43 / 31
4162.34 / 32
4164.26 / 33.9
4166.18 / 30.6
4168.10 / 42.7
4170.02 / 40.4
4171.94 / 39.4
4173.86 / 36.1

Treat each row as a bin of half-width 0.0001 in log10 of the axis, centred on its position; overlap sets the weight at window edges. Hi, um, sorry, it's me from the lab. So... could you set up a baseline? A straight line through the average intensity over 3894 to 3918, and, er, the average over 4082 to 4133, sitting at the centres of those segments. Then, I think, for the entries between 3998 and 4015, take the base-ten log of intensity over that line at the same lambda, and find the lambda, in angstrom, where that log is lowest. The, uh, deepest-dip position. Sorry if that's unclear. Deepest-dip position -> 4000.72 angstrom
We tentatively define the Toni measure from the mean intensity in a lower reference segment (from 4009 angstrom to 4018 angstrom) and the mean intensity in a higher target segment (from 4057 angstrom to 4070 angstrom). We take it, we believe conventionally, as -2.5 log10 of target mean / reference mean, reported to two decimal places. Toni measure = -0.06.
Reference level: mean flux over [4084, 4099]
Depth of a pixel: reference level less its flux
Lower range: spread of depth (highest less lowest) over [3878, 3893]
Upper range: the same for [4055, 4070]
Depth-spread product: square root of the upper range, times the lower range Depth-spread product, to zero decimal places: 23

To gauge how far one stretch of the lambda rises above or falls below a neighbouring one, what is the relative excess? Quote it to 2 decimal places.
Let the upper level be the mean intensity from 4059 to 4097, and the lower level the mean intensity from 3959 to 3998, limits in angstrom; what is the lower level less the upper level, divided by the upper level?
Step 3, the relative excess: -0.14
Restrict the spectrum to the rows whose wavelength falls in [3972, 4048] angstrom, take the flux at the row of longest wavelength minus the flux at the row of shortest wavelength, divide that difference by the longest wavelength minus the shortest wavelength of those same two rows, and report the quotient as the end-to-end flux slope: 0.28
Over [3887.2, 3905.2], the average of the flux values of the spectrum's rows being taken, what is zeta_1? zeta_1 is 35.0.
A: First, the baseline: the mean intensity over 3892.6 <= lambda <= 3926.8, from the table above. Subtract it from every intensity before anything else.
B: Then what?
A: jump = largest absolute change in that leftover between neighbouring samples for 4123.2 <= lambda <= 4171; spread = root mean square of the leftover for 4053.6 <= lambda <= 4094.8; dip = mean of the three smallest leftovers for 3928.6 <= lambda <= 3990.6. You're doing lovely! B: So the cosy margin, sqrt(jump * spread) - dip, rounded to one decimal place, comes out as 20.7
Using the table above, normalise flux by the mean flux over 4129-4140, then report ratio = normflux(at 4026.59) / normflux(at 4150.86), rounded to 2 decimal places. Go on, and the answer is 1.14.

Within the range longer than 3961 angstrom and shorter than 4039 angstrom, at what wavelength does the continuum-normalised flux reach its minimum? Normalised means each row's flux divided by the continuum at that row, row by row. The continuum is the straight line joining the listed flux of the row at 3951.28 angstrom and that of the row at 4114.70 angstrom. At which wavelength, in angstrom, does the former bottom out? 3973.18 angstrom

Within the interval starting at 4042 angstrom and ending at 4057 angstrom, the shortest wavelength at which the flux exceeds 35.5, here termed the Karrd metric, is 4047.04 angstrom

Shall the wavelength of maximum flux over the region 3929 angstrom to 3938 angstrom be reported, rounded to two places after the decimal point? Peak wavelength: 3929.50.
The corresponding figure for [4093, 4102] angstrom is 4101.45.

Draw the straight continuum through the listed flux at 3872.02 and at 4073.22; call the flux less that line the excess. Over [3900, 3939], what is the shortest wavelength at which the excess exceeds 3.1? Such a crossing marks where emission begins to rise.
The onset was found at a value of 3900.66 angstrom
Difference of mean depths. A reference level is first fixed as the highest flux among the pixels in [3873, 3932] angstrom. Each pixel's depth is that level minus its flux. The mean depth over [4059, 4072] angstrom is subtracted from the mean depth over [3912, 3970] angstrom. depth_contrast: 8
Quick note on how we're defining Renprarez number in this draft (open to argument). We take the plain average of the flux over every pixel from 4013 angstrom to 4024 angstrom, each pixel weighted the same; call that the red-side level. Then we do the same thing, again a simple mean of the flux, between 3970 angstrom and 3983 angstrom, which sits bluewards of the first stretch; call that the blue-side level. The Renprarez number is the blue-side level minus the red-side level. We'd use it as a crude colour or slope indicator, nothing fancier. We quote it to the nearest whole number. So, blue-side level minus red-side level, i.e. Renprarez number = -9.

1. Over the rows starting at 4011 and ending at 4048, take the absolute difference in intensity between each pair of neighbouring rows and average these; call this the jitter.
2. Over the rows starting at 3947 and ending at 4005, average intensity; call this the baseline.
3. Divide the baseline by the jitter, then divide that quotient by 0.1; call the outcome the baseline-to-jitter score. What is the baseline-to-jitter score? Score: 157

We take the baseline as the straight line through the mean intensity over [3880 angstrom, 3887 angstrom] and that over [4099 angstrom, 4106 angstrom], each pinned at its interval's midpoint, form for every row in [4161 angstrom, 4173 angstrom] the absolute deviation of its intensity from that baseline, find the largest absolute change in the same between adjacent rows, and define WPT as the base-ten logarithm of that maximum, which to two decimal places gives 1.08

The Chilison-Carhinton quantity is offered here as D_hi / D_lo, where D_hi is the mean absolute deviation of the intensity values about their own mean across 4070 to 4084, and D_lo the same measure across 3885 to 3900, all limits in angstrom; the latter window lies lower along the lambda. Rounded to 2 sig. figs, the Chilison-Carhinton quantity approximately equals 1.1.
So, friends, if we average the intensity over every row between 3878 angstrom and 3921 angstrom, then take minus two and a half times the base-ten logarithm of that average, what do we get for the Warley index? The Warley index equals -3.86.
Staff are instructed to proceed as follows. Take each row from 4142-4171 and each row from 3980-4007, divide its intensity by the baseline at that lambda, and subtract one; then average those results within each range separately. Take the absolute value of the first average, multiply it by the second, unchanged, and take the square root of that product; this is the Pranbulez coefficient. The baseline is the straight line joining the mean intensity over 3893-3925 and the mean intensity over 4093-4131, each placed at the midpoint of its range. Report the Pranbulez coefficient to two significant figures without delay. 0.039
